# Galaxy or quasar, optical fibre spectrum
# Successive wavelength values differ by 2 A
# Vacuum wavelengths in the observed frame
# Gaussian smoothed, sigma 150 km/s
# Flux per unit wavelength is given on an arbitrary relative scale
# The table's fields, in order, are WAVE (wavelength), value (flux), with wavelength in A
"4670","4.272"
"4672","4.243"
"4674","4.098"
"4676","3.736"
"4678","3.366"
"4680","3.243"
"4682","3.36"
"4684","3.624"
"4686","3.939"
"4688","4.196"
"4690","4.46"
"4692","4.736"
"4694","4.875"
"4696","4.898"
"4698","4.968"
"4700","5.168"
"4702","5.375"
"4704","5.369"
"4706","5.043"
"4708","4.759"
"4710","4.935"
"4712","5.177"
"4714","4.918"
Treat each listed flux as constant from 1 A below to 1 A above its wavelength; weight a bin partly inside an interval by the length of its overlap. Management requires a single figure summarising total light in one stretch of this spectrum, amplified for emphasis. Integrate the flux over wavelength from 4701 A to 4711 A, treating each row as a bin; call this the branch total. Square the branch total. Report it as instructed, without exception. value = 2597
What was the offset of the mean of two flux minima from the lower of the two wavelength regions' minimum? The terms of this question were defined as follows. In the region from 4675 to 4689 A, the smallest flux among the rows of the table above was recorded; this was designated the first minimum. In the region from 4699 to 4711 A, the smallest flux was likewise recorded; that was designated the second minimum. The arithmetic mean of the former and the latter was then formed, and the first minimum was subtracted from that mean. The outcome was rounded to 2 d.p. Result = 0.76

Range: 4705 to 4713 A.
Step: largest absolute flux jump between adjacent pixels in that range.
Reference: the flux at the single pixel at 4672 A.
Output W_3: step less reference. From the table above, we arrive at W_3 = -4.0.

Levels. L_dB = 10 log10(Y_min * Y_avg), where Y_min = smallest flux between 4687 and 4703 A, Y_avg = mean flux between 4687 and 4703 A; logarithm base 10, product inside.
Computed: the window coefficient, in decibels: 13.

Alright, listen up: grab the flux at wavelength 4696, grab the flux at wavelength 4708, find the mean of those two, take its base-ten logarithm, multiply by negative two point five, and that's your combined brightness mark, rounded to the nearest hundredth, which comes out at -1.71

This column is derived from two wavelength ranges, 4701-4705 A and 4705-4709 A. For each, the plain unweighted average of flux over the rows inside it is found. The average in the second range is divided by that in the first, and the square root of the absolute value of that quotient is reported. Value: 0.96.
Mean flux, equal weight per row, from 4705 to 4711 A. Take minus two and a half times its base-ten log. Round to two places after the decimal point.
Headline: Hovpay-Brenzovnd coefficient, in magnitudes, -1.73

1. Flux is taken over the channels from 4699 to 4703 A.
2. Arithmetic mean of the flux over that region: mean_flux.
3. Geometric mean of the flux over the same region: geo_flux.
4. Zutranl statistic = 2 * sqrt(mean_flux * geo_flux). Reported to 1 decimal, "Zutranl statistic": 10.5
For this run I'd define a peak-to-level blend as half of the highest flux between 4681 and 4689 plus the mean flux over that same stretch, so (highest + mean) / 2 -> 4.0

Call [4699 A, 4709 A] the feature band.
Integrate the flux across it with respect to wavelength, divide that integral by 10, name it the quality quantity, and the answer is 5.1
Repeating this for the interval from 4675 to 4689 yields 5.1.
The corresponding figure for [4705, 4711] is 2.9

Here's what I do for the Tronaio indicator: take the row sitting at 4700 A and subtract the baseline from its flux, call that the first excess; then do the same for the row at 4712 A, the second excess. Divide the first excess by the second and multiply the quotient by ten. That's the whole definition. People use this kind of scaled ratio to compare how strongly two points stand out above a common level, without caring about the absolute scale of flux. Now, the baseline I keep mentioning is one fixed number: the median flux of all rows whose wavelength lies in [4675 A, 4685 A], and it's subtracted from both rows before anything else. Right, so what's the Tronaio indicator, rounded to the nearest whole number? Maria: 10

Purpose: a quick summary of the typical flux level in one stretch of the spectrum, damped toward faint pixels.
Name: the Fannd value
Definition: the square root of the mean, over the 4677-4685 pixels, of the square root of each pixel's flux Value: 1.36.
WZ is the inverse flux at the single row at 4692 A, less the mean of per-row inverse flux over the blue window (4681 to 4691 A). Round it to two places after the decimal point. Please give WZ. -0.05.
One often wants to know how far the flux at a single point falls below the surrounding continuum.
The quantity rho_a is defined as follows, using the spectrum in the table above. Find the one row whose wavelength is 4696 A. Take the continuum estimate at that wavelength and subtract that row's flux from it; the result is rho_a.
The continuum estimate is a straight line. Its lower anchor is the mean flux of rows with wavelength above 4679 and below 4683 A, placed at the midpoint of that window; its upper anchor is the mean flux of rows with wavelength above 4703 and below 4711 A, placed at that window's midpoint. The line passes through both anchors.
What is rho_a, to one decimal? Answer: -0.6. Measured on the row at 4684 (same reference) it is -0.1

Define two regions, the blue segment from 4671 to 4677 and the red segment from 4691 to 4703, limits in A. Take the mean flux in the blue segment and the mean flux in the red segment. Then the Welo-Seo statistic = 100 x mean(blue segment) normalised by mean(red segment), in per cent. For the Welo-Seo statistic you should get 80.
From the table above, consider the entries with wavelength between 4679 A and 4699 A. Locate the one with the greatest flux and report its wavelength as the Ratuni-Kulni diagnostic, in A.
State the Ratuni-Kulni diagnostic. 4698 A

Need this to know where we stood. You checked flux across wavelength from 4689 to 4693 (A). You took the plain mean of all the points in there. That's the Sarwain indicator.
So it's 4.6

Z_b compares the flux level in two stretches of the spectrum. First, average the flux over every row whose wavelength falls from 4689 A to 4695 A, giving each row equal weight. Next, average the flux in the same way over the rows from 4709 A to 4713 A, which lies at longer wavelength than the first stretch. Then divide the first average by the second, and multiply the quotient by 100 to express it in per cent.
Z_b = 93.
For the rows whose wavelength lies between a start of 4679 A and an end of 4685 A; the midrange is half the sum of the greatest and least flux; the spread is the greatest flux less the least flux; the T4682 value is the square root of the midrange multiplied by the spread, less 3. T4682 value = -1.86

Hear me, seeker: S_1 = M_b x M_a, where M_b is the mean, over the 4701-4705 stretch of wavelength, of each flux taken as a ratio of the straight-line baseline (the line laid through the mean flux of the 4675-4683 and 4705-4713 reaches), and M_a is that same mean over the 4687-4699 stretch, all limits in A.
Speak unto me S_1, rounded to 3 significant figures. 1.30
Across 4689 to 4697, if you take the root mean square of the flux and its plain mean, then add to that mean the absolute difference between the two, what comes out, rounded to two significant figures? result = 4.7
